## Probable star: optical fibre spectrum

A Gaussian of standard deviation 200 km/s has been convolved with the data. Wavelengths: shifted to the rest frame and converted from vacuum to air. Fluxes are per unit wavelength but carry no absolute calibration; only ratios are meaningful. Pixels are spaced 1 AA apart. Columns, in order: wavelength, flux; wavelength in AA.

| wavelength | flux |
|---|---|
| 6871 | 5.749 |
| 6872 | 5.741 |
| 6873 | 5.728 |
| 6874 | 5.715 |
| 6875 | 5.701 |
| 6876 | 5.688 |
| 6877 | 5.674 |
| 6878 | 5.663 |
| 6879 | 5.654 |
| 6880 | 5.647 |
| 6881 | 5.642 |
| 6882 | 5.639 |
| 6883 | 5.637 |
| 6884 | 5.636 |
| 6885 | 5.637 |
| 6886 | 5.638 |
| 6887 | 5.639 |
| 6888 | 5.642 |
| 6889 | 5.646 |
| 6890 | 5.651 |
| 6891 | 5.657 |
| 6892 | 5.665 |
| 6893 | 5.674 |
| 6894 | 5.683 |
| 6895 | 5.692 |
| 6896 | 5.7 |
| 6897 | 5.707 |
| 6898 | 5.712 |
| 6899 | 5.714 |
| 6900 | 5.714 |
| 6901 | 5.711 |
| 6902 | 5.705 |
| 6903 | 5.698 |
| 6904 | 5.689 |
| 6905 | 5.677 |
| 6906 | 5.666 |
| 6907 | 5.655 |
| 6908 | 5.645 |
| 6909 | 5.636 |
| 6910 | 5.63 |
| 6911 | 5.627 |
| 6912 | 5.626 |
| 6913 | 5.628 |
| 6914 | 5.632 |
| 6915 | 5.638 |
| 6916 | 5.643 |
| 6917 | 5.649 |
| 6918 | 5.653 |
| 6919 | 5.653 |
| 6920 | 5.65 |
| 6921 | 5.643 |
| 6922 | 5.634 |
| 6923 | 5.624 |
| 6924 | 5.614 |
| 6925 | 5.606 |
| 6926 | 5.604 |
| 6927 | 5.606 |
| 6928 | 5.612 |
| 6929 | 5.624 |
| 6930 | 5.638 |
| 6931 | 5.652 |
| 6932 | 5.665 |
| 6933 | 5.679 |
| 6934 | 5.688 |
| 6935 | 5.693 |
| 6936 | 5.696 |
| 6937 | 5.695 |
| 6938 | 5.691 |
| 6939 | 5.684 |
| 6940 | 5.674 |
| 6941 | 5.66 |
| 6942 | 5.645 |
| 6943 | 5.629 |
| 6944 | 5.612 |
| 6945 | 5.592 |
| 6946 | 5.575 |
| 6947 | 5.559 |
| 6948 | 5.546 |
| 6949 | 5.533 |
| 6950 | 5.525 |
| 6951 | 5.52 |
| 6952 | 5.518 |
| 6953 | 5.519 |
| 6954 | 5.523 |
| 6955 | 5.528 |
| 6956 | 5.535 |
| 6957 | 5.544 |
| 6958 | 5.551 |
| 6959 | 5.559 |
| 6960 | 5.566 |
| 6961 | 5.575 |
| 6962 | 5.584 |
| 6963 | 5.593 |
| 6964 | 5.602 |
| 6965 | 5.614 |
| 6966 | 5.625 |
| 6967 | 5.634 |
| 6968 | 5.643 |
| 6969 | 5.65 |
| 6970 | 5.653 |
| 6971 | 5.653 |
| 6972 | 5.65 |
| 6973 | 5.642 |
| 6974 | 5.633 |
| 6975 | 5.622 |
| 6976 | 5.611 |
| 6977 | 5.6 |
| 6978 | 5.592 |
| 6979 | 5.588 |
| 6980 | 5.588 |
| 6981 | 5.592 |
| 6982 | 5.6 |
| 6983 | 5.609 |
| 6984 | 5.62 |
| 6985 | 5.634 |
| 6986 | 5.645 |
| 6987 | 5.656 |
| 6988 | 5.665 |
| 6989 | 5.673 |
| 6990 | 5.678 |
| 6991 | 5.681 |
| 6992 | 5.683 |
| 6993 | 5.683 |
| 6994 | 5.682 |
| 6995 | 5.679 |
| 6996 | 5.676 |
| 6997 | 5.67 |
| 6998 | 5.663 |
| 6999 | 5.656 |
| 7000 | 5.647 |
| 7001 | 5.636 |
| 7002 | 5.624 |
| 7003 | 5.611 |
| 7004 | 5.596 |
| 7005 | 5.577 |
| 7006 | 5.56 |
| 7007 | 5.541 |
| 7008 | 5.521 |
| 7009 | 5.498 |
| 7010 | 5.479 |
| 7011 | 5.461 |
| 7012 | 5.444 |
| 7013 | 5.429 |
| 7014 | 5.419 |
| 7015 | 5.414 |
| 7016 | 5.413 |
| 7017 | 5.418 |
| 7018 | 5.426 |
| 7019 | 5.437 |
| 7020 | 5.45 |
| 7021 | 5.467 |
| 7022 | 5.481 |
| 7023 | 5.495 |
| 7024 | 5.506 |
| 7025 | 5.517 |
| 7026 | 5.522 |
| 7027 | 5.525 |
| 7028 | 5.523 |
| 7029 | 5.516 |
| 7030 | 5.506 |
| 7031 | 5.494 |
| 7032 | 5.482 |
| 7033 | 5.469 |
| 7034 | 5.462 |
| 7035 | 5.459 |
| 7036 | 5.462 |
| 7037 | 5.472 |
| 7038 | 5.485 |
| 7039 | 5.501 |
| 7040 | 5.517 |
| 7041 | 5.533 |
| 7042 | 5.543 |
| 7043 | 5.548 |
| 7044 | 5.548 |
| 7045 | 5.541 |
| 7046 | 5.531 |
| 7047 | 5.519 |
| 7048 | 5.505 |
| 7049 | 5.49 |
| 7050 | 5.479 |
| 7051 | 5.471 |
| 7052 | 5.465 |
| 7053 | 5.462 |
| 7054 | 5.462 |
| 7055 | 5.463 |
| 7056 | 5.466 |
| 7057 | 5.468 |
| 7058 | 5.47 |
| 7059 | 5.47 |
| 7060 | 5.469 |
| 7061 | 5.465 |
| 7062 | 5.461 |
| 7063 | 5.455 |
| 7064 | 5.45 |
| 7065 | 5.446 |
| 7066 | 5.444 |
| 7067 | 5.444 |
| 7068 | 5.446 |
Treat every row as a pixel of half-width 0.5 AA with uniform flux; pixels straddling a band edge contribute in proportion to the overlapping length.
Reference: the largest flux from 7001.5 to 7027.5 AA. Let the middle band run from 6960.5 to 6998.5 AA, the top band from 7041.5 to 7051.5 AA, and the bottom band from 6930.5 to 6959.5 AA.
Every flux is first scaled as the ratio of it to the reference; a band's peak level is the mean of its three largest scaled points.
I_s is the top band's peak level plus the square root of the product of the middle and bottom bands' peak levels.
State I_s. 2.00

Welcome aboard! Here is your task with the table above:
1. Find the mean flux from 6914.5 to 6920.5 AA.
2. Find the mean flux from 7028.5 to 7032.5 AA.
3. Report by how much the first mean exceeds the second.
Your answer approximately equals 0.15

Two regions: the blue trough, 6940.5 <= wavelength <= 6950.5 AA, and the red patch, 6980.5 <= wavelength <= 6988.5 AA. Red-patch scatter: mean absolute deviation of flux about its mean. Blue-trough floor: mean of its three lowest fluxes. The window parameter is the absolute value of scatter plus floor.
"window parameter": 5.56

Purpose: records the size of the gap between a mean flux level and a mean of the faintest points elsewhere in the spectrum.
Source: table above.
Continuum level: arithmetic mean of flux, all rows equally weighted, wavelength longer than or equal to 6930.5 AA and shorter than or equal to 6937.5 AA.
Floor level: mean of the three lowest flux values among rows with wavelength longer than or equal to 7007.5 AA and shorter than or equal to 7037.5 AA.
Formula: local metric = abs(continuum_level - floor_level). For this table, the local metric 0.27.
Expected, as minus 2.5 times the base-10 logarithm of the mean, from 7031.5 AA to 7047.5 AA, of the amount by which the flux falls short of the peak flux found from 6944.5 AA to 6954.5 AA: 2.6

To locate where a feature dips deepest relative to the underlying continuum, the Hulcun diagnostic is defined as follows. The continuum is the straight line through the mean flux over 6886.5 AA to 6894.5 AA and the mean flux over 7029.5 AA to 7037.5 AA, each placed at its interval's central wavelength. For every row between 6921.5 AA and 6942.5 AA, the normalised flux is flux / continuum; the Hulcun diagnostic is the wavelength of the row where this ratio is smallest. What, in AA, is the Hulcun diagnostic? 6926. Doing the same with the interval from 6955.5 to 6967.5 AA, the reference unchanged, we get 6956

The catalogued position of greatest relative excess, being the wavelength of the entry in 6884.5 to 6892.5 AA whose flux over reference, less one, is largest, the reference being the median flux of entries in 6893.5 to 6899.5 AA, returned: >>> 6892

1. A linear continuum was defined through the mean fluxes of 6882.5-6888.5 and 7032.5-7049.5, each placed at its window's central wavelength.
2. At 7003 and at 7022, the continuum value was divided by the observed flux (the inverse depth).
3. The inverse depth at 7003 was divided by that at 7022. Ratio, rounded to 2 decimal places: 0.98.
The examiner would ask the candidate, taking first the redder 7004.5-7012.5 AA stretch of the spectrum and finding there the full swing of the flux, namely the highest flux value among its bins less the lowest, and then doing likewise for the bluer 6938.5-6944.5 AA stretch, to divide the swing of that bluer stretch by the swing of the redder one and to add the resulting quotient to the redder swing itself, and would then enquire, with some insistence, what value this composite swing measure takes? 0.67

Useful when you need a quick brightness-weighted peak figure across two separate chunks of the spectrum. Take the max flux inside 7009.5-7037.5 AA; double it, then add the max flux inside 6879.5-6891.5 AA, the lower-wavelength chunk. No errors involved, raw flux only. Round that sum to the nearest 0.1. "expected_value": 16.7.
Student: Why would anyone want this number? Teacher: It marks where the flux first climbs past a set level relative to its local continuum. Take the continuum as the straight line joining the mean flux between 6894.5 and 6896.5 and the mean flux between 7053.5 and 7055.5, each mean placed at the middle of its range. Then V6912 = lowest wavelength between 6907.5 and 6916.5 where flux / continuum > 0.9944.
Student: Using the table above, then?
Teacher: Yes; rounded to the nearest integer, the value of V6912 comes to 6915 AA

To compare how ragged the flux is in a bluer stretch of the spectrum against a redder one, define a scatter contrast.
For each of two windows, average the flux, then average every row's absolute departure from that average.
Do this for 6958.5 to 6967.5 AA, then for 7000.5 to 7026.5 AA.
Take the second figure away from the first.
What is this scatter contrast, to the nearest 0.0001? -0.0352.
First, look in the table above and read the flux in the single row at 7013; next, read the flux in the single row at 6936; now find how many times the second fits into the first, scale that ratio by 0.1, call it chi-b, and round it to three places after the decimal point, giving 0.095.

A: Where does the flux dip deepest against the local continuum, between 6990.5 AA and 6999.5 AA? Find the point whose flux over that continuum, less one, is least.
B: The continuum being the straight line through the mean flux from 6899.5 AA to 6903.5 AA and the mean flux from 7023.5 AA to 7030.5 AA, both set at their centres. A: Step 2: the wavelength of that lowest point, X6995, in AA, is 6999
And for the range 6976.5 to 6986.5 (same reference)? 6979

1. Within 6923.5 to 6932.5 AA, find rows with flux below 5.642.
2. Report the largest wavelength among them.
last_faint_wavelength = 6930 AA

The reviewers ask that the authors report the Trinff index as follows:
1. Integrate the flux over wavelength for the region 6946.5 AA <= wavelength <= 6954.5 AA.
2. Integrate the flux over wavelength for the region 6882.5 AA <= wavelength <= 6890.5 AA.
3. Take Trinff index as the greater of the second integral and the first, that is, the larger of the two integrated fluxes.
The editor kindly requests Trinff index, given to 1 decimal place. 45.1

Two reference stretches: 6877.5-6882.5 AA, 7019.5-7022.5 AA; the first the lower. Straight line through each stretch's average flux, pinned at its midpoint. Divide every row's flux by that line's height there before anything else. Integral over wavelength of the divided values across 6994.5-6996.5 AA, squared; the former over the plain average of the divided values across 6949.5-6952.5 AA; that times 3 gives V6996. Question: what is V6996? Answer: 13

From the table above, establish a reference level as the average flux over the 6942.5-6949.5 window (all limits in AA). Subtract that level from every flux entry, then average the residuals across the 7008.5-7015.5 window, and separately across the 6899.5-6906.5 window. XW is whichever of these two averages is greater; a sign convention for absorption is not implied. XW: 0.12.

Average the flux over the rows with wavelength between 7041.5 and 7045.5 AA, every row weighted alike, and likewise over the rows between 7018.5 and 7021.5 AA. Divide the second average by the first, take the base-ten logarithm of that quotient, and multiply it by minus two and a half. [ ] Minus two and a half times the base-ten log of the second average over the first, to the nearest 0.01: 0.02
